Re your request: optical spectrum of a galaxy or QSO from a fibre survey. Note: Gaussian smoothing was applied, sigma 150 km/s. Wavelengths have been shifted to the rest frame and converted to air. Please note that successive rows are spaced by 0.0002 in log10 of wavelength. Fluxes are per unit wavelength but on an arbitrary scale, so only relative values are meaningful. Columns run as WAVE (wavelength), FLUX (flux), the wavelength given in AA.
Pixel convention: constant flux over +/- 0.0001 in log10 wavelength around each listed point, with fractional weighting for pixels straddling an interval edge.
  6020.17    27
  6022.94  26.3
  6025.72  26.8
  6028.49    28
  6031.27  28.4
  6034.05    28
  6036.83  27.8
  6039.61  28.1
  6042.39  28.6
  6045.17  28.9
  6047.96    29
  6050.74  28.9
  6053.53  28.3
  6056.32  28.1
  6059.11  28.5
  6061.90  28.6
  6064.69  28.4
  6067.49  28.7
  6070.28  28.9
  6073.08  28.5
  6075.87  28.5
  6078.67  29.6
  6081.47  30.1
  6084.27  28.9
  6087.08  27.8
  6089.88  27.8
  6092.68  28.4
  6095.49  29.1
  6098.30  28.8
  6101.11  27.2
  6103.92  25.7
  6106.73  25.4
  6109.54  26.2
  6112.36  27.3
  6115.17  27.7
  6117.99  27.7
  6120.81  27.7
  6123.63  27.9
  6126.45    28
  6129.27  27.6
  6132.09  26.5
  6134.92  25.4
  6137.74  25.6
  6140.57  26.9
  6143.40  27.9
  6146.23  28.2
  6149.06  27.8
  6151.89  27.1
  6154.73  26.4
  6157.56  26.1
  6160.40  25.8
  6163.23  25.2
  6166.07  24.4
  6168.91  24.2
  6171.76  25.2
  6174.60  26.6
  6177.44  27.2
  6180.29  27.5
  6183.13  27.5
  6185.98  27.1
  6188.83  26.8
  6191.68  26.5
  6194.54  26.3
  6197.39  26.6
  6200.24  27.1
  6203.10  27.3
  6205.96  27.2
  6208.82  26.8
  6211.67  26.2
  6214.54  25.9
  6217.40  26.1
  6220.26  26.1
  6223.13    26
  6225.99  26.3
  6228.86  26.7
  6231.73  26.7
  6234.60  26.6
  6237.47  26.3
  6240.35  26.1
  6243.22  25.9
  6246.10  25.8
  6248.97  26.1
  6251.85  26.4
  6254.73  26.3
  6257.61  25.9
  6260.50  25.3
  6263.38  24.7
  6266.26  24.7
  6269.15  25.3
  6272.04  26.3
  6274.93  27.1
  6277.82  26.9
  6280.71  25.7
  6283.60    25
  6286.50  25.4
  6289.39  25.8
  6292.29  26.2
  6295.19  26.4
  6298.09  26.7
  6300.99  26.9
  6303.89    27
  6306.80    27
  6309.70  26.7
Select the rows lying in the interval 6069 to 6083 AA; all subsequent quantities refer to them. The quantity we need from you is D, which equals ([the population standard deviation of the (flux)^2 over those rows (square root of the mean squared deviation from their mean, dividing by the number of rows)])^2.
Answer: 1375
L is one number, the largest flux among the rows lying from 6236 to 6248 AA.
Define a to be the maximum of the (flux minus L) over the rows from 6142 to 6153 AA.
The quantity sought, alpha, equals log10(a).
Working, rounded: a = 1.9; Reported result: 0.28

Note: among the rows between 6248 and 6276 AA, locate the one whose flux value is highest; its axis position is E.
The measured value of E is 6274.93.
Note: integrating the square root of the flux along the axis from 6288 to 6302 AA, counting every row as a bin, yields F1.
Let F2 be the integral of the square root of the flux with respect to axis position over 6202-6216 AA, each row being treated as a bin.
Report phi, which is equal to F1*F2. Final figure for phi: 5197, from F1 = 71.9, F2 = 72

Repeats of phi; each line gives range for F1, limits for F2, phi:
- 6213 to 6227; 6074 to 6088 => 5389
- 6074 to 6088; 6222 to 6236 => 5432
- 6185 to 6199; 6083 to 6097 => 5390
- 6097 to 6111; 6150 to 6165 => 5540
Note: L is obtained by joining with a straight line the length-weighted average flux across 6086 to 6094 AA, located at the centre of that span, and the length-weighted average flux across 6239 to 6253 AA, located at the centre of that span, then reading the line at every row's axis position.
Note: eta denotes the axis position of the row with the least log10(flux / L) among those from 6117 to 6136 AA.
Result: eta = 6134.92 AA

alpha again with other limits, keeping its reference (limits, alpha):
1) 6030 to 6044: 0.36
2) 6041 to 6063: 0.43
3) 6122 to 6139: 0.23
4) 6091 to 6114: 0.45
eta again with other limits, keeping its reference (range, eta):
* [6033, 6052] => 6036.83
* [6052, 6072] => 6056.32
